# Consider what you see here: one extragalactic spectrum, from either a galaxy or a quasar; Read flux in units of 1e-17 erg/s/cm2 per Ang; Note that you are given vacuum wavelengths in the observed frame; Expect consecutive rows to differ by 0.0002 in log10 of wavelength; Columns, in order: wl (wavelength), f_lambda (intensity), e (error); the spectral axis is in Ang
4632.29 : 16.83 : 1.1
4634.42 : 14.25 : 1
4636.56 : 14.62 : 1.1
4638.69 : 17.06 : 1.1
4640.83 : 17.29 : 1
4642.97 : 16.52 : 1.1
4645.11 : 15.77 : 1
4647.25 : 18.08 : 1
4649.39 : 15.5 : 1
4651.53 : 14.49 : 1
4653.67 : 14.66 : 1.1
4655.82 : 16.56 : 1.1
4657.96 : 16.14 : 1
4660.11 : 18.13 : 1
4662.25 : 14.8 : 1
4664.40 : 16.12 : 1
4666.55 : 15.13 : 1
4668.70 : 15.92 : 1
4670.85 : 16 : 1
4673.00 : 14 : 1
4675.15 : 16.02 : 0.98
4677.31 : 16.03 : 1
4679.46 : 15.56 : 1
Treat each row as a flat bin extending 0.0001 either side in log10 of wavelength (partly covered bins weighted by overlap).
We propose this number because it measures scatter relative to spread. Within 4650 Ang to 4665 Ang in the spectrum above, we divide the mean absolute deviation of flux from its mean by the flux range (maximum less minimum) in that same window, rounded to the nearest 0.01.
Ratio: 0.28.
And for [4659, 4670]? 0.27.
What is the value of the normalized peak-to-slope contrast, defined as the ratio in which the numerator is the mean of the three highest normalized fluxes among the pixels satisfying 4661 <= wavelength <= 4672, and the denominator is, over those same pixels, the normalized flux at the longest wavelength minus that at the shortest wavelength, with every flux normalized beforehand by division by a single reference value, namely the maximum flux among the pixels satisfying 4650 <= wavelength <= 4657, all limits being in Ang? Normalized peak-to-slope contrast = 13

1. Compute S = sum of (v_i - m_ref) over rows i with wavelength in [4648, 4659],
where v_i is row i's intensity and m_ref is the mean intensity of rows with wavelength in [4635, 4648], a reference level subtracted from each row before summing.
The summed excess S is -5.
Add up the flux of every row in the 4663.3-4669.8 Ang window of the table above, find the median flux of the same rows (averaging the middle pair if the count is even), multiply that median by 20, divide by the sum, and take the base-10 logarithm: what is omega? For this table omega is 0.829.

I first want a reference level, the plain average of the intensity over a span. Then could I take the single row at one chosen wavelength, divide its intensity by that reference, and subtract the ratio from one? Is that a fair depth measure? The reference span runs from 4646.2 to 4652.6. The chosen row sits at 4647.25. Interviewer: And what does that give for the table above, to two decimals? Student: -0.13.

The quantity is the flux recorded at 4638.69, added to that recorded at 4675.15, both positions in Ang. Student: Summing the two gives 33.1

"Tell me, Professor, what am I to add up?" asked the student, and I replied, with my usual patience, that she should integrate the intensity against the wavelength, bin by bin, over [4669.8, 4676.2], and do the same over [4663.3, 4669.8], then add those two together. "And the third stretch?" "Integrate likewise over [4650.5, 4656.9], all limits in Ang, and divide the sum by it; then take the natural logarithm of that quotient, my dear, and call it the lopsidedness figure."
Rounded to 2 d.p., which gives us 0.72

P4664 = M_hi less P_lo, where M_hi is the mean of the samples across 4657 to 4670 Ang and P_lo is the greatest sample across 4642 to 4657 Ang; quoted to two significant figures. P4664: -2.0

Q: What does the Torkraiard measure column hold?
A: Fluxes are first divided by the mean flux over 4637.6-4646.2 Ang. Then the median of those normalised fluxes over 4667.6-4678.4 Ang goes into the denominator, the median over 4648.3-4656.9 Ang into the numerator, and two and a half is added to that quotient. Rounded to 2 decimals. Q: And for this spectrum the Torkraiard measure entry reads 3.44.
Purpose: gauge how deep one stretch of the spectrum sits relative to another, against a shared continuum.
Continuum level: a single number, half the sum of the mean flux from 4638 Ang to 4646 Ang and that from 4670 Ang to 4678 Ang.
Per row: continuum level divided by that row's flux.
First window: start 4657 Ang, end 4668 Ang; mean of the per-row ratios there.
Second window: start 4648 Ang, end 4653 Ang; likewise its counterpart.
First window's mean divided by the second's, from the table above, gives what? 0.94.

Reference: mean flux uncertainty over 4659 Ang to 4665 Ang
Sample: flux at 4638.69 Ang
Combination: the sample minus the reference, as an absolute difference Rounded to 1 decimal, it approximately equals 16.1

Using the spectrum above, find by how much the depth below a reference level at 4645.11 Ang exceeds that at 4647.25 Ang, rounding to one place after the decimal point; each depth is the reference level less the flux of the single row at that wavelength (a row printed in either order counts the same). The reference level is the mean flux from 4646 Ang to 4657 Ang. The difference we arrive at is 2.3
